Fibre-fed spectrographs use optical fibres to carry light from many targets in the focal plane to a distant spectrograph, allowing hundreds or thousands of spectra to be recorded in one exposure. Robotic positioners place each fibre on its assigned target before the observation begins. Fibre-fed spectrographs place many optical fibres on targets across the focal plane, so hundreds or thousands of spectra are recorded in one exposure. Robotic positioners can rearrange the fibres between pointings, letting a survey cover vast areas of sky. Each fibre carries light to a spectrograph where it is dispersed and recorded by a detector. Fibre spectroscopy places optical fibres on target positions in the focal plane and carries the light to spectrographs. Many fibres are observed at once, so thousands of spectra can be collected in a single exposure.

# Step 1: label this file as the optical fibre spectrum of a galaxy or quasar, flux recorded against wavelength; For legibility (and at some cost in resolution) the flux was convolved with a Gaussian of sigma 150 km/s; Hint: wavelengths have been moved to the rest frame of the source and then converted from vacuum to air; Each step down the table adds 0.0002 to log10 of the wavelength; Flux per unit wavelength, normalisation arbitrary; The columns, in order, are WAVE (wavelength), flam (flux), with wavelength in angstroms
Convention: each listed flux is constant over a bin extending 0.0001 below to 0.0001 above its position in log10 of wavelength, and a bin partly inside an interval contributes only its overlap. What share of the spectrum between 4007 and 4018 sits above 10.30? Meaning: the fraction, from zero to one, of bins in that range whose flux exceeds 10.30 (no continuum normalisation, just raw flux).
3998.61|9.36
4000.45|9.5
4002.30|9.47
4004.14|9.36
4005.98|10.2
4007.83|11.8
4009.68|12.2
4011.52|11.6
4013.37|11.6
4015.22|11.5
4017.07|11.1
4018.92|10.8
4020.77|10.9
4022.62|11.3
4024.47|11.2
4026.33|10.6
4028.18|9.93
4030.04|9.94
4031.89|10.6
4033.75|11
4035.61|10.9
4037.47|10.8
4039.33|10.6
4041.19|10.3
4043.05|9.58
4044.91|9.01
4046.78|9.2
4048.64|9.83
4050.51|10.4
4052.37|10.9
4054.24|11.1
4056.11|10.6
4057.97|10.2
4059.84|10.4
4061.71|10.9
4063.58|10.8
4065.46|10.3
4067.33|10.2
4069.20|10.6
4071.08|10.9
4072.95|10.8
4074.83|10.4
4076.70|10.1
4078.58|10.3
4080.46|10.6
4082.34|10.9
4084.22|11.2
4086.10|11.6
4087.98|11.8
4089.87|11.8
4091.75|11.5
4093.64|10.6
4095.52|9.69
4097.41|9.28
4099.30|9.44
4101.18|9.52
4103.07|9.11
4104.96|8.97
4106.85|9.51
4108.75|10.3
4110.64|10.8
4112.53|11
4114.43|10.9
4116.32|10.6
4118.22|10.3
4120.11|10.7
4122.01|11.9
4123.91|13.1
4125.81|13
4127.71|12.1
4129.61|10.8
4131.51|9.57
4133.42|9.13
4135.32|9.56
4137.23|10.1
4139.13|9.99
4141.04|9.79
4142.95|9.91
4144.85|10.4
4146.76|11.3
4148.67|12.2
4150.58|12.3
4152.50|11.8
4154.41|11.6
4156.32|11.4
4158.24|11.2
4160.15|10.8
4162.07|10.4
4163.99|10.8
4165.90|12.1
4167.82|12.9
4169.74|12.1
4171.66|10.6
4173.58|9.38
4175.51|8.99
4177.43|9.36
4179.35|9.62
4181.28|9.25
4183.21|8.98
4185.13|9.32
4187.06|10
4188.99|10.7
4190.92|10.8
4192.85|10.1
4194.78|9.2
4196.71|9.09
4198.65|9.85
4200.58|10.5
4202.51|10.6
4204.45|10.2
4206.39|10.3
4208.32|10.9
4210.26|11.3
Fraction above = 1.0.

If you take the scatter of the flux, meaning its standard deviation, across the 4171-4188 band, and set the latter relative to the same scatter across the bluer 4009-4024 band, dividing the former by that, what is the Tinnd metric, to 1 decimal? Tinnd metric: 1.1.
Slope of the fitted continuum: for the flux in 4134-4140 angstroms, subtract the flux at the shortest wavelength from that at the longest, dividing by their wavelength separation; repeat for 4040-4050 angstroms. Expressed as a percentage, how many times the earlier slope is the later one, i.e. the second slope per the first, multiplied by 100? -56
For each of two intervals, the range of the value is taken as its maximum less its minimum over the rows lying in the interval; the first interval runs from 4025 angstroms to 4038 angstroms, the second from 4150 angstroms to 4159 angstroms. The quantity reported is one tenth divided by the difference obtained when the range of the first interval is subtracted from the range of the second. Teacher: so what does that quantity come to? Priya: 3.33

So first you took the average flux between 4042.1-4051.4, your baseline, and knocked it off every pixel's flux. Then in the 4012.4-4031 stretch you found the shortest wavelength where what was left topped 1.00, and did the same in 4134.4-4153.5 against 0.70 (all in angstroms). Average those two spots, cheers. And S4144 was 4079.1 angstroms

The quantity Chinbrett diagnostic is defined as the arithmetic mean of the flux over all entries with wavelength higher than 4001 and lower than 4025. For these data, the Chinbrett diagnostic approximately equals 11.0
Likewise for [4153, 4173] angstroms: 11.4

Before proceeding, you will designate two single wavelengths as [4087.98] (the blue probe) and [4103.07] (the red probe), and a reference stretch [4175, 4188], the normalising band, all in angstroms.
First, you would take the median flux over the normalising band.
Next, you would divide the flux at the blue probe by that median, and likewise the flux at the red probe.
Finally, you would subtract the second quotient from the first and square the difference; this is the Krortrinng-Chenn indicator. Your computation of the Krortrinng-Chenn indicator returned 0.083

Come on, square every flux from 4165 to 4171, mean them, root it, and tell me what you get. 12.4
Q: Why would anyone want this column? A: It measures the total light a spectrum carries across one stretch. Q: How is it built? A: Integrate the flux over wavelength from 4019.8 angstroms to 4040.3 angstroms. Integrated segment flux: 219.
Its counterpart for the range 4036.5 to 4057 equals 209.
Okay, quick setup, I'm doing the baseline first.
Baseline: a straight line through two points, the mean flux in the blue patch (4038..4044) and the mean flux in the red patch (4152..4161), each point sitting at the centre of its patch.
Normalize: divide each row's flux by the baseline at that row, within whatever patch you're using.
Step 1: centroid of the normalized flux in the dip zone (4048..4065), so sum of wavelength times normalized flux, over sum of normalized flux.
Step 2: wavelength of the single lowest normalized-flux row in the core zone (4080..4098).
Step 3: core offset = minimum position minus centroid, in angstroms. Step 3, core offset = 41.3 angstroms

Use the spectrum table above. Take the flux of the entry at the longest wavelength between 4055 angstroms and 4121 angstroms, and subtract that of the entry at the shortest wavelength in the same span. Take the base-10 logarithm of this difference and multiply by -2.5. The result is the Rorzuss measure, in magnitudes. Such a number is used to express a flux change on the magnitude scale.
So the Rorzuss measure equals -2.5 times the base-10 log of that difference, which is 2.5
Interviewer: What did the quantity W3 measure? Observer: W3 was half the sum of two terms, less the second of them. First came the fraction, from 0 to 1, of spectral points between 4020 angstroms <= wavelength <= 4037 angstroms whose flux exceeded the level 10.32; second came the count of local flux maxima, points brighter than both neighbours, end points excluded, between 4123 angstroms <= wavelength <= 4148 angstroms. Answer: -0.11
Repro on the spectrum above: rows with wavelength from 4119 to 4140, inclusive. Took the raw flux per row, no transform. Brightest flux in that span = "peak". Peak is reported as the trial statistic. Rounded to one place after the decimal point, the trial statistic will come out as 13.1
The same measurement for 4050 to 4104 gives 11.8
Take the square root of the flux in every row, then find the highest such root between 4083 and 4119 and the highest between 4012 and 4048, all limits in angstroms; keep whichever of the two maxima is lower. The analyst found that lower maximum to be 3.41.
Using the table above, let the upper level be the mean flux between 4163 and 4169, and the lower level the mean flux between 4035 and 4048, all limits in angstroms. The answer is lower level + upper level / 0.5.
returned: 33.9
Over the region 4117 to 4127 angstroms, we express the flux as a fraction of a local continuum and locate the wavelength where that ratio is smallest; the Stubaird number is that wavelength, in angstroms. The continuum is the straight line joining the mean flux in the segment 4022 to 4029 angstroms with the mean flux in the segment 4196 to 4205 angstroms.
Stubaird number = 4118.22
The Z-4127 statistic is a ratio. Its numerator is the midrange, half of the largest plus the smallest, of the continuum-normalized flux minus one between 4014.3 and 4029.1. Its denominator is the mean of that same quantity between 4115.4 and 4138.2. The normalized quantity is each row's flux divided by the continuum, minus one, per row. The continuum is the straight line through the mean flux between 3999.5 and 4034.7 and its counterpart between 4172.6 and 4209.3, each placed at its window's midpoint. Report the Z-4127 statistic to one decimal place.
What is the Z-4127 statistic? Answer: 0.0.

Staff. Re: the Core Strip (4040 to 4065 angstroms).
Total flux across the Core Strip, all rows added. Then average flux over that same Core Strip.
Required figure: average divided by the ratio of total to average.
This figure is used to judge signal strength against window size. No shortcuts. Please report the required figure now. 0.79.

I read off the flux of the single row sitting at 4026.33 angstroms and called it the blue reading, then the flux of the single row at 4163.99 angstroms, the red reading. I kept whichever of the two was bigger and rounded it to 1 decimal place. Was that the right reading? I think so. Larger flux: 10.8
